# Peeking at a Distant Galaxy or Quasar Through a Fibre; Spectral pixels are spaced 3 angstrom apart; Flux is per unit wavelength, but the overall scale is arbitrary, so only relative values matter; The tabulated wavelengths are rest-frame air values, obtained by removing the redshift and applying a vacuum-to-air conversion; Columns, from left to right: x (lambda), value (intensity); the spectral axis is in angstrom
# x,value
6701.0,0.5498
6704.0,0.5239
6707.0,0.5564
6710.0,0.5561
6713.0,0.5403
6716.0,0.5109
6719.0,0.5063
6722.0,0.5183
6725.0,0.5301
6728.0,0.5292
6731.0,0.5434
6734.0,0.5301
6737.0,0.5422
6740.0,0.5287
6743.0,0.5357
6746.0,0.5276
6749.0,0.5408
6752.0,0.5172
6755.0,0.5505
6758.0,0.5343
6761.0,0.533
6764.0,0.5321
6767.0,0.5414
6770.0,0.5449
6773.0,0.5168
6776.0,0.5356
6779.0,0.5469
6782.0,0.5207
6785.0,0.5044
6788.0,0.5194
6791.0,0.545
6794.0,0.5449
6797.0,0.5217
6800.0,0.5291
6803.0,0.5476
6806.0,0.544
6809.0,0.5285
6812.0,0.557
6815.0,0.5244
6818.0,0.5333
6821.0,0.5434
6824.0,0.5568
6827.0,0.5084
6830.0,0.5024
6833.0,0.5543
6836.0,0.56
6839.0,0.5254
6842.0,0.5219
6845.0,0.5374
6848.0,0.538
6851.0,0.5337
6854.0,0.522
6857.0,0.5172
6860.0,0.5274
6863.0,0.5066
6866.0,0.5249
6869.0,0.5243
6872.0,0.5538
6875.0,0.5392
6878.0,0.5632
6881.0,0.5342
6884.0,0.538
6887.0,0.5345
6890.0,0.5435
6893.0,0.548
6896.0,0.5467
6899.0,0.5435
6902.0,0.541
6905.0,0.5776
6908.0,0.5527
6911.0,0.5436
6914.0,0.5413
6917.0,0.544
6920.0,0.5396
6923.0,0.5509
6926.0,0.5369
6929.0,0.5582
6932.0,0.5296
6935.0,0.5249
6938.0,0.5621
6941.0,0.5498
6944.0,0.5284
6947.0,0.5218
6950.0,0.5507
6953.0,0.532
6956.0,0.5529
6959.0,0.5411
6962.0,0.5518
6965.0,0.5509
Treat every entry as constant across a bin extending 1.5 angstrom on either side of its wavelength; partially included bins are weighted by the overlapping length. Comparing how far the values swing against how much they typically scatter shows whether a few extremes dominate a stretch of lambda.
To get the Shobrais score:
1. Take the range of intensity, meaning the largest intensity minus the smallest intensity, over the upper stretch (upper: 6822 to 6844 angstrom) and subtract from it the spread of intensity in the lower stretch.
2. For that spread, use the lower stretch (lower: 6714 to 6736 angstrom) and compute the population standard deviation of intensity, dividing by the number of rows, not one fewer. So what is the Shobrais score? 0.05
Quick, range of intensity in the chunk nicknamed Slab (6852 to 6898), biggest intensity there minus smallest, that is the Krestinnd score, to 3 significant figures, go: 0.0566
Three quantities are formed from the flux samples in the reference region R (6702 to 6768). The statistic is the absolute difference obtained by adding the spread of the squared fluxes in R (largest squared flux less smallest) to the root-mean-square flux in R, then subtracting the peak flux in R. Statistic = 0.030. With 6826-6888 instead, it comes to 0.034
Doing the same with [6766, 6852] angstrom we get 0.035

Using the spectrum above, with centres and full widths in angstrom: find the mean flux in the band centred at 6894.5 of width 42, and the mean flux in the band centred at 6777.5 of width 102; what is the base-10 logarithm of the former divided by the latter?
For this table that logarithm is 0.010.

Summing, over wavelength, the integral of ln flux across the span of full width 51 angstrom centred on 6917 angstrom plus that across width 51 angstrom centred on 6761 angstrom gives -63.0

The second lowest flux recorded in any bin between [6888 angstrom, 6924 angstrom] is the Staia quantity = 0.541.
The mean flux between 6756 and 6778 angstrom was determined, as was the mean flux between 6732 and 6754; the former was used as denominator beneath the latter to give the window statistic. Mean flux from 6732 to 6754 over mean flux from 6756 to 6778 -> 0.996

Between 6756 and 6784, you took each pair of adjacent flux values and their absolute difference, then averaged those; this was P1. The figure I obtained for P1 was 0.012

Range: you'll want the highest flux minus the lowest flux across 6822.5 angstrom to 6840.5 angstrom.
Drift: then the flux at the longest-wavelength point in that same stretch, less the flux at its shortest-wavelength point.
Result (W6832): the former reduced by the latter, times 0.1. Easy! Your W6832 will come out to 0.009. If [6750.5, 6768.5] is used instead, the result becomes 0.001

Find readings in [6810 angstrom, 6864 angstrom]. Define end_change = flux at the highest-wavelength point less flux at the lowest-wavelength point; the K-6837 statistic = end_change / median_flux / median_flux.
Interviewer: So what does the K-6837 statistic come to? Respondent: -0.18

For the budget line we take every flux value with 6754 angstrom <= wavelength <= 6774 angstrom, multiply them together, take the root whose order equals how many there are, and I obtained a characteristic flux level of 0.536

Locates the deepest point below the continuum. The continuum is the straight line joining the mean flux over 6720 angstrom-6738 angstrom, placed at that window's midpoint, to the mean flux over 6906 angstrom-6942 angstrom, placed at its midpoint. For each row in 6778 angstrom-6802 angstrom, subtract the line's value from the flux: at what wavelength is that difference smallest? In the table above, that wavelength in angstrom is 6785.0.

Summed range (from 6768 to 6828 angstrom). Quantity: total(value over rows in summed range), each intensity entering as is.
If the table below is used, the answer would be 10.7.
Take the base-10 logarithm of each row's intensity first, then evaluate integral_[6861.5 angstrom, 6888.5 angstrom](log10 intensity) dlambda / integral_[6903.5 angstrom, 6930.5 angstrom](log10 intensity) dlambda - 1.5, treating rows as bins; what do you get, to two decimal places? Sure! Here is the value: -0.46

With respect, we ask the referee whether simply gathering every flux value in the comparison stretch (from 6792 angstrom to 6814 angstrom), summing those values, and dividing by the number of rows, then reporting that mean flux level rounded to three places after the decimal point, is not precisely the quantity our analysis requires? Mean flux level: 0.539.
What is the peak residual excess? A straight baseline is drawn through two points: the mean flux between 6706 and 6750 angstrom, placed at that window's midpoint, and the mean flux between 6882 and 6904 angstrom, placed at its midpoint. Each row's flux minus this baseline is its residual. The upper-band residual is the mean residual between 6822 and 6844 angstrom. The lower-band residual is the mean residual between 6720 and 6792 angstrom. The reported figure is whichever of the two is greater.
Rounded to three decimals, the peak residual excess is -0.003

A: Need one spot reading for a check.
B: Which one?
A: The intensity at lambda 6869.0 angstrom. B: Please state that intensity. 0.5243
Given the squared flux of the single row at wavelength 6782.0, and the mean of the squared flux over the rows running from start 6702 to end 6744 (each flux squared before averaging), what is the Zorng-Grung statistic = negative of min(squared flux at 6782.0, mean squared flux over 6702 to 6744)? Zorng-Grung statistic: -0.271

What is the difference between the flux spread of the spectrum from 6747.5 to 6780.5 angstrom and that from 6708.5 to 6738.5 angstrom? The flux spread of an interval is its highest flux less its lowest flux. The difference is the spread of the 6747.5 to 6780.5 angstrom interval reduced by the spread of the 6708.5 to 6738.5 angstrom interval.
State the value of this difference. -0.016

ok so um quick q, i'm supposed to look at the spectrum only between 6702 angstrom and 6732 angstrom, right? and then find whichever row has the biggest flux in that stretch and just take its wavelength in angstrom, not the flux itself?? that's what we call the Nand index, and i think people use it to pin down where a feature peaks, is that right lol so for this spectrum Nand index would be 6707.0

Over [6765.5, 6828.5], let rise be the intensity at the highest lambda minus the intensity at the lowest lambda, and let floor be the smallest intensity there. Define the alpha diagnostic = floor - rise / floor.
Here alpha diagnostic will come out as 0.57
